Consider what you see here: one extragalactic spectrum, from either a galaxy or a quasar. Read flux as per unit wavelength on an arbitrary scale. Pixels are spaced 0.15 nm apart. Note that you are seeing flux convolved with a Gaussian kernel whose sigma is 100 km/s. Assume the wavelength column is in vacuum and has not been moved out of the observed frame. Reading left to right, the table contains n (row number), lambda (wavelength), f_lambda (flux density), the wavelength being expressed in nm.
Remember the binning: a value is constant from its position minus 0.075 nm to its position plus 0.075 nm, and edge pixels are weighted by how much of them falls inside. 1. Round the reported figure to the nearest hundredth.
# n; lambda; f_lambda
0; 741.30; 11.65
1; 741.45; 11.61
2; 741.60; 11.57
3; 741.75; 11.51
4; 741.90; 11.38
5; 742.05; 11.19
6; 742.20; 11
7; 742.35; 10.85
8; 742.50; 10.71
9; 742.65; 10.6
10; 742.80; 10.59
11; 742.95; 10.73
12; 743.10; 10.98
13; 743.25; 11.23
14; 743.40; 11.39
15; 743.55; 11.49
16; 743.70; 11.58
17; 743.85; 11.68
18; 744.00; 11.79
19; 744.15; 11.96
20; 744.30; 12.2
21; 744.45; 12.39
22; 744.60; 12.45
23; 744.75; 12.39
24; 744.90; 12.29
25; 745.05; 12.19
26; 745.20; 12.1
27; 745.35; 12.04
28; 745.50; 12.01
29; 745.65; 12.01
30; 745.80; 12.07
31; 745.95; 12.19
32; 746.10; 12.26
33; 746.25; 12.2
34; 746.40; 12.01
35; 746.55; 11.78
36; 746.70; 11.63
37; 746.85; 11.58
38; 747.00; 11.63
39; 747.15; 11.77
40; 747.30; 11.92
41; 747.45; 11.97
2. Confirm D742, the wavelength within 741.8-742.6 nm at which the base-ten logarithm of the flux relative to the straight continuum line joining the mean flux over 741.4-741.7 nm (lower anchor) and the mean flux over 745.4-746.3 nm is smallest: 742.50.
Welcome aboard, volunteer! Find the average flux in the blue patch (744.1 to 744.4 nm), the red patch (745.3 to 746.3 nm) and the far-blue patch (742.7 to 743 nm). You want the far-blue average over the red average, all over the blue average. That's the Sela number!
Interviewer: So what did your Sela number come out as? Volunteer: 0.073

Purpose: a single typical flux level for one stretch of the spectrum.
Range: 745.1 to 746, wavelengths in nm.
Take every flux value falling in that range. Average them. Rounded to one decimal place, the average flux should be 12.1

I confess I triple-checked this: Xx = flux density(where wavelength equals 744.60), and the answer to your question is 12.45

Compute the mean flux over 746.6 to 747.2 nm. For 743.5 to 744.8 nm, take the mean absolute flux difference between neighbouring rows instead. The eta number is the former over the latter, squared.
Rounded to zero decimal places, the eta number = 8353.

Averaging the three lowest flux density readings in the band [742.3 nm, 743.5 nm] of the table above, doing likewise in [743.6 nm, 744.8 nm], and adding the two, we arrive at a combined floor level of 22.3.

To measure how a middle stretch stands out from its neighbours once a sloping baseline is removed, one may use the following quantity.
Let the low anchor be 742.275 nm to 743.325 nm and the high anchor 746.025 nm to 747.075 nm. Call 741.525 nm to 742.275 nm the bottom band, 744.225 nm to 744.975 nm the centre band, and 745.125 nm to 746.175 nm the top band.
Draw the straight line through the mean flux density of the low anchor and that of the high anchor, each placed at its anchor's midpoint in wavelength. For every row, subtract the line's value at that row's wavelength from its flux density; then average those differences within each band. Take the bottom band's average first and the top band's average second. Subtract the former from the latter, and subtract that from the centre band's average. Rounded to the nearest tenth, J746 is 1.3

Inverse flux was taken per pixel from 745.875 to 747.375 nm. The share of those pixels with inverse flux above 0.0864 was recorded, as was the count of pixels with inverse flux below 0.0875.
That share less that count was -10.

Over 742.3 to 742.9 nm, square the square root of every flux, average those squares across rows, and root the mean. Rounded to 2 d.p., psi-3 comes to 3.27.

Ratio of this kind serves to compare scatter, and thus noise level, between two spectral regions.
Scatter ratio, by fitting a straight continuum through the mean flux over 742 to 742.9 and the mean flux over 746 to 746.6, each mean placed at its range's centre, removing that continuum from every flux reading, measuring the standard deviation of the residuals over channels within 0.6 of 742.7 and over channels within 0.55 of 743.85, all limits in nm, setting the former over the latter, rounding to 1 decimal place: 1.2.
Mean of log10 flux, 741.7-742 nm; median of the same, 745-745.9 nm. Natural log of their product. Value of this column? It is 0.13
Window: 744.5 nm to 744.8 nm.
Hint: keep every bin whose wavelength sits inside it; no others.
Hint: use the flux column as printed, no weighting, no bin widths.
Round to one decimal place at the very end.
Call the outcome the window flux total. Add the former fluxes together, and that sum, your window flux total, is 24.8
